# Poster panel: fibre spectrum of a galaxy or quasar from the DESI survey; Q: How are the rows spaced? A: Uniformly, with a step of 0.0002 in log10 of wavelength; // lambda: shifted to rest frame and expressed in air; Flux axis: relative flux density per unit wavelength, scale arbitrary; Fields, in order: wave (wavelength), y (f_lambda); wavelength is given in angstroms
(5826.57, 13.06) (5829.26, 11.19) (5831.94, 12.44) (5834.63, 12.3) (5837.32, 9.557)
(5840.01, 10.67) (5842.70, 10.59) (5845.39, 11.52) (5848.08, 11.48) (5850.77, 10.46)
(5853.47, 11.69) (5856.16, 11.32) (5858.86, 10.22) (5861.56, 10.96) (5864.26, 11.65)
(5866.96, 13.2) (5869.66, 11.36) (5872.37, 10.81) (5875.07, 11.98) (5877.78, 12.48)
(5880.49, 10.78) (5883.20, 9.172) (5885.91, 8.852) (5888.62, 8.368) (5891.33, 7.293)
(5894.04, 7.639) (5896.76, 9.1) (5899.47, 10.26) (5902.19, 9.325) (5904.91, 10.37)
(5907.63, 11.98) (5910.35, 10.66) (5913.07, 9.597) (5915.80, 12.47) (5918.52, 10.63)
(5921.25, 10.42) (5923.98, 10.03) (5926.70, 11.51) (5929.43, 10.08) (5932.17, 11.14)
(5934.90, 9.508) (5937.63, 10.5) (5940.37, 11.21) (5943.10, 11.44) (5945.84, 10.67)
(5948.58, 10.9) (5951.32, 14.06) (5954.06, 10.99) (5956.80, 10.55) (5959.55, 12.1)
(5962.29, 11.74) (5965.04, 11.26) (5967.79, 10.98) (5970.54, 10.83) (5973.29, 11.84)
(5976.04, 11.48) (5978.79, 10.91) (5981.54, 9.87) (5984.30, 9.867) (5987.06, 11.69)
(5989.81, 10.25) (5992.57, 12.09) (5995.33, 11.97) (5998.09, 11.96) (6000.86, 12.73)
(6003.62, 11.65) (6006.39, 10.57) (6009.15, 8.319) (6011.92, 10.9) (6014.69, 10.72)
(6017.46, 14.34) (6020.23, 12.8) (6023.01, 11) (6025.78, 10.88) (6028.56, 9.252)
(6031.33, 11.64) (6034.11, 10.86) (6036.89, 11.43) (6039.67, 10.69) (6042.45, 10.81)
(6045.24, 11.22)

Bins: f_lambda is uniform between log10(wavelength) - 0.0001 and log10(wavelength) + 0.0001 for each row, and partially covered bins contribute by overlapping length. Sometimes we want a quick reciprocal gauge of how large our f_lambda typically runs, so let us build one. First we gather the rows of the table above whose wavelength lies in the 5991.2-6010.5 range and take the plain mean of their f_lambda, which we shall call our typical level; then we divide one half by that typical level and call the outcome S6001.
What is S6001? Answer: 0.0441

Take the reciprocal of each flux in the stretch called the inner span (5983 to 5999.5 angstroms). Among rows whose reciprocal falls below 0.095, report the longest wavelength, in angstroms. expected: 5998.09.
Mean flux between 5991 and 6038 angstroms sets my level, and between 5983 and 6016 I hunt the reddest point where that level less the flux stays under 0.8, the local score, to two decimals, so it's 6014.69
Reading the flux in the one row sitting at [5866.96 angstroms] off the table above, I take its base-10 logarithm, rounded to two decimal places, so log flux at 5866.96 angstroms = 1.12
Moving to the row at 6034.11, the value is 1.04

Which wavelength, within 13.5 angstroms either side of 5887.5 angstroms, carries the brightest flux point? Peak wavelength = 5877.78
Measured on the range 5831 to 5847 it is 5831.94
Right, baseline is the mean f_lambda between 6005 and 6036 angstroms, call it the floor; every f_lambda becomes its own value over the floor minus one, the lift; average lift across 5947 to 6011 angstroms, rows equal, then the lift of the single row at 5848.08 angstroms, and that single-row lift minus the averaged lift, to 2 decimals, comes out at 0.02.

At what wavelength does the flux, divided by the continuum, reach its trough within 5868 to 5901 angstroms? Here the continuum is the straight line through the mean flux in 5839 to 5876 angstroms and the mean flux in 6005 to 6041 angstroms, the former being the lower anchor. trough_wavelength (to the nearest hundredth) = 5891.33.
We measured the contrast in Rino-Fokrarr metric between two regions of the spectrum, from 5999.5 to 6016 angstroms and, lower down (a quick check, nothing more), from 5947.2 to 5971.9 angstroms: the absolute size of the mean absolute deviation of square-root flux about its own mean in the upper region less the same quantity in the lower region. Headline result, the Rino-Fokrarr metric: 0.036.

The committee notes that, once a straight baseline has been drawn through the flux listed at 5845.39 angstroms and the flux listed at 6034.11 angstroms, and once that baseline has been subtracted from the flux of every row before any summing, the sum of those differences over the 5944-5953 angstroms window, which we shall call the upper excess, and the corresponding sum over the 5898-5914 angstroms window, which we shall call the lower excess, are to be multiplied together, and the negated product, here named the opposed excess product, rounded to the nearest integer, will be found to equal 12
